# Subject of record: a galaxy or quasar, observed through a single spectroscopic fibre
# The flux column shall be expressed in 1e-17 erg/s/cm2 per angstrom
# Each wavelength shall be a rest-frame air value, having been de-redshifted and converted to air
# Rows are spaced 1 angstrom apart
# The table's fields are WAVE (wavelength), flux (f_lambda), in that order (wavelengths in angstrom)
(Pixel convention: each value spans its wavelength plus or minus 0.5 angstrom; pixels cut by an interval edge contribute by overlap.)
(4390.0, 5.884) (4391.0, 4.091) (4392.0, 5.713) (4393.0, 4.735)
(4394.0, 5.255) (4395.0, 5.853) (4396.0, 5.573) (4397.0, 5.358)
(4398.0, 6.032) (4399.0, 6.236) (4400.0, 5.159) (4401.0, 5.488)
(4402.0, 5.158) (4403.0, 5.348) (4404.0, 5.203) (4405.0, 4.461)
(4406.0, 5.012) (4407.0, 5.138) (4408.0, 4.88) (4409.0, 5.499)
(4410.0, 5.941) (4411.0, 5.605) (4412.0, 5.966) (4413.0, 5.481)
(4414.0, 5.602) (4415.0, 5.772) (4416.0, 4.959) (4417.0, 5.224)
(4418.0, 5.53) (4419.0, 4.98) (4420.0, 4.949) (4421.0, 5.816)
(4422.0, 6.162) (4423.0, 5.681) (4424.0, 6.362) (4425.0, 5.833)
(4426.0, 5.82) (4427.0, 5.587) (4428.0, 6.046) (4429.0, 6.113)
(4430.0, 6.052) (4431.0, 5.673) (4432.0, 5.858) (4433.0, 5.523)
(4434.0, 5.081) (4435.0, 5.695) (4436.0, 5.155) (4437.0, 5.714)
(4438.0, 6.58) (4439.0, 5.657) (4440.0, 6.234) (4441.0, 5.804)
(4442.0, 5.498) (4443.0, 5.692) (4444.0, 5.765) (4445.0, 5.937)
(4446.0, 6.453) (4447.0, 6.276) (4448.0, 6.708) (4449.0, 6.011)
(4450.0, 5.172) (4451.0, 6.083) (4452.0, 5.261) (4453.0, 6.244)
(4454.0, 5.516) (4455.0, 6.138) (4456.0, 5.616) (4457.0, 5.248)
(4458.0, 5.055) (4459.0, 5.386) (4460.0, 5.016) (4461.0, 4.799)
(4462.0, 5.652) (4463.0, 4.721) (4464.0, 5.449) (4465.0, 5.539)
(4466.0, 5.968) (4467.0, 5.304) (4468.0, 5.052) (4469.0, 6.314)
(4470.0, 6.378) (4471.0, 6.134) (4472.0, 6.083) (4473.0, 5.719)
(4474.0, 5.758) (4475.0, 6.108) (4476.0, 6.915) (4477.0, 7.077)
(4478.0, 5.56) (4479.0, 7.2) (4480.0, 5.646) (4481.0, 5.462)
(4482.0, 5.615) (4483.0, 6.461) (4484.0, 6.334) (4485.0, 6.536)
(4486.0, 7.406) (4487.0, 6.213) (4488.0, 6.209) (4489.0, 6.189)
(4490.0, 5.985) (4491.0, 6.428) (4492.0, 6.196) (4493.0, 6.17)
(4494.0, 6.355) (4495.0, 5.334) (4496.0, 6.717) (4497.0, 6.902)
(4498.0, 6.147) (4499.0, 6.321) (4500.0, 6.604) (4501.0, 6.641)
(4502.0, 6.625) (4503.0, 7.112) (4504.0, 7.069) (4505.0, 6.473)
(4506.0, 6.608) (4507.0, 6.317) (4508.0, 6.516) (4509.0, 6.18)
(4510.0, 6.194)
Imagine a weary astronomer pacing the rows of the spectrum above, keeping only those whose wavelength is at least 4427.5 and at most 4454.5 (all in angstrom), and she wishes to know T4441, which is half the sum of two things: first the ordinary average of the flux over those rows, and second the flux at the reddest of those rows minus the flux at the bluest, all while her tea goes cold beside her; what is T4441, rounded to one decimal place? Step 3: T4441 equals 2.7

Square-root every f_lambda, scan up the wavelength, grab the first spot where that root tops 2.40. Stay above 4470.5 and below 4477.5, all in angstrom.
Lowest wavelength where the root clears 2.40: 4471.0 angstrom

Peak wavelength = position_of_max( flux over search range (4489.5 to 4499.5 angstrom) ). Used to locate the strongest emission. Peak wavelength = 4497.0 angstrom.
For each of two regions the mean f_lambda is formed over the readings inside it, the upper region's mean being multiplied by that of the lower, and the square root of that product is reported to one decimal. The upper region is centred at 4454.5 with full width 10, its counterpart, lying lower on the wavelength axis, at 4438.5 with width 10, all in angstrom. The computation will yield 5.6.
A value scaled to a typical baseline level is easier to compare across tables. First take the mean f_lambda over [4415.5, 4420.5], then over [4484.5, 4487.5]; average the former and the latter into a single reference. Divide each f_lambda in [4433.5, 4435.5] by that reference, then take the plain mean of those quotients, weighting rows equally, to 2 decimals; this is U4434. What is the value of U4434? 0.91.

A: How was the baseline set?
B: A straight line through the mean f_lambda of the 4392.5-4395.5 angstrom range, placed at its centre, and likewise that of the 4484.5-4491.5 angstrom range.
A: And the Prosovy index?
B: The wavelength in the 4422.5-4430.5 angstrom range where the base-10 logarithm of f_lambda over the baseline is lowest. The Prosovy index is 4427.0 angstrom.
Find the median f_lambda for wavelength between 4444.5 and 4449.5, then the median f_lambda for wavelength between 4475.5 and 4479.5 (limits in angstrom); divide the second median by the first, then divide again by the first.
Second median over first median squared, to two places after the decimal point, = 0.18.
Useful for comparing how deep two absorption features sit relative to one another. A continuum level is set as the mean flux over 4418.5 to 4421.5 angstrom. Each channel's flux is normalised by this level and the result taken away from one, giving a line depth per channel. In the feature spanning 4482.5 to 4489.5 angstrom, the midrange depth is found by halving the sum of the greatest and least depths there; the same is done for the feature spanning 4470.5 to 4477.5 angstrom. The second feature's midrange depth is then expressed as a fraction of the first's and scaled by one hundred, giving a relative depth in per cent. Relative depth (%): 74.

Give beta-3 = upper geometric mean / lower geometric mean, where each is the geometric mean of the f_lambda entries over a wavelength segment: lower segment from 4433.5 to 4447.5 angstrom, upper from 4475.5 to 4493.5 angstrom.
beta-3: 1.08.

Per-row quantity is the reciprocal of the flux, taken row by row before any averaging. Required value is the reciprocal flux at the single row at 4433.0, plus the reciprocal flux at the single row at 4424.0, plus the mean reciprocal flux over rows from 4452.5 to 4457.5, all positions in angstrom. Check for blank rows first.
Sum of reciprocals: 0.51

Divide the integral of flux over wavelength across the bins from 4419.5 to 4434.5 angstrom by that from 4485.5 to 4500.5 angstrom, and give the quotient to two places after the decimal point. 0.91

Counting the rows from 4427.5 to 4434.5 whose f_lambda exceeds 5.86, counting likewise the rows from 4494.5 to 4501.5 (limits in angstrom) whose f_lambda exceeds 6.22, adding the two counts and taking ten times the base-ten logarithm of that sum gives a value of 9.0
